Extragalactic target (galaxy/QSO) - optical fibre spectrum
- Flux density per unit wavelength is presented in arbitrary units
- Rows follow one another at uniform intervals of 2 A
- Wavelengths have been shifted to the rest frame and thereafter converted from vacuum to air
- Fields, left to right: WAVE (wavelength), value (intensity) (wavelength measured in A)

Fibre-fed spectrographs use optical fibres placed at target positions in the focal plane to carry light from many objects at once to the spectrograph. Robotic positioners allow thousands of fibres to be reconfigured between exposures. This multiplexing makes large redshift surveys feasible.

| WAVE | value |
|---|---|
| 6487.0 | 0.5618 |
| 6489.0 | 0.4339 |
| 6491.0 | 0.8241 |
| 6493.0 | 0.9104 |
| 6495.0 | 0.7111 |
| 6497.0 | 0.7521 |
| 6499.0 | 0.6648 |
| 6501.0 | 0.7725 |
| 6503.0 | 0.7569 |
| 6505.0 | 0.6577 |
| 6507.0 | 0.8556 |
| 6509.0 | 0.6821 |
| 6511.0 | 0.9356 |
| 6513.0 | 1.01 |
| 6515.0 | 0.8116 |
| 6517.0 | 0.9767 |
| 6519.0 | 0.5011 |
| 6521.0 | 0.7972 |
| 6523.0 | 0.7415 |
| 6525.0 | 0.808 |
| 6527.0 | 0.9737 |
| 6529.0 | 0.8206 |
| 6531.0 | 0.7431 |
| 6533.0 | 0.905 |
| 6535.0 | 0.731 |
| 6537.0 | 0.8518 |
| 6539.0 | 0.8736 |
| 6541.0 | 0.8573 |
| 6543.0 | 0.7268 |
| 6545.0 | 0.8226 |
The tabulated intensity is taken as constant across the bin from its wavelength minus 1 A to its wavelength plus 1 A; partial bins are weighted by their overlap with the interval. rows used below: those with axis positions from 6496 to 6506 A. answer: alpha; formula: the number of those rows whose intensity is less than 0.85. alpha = 5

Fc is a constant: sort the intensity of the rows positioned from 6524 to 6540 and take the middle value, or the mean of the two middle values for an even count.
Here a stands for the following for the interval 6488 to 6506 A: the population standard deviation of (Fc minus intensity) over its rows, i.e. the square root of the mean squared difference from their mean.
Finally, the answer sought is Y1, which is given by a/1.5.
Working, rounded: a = 0.125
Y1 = 0.083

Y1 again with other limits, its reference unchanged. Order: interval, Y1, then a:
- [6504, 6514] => 0.092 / 0.138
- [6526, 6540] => 0.053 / 0.080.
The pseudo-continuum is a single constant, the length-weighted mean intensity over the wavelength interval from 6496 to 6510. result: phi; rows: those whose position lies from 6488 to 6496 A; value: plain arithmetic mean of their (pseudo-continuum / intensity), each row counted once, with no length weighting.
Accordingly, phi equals 1.11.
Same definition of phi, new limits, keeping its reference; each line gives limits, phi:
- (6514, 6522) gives 1.01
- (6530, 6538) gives 0.92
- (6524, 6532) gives 0.89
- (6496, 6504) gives 1.00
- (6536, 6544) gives 0.89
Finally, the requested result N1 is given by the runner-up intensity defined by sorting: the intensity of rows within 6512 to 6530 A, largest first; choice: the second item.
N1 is 0.9767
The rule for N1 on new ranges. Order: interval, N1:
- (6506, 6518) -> 0.9767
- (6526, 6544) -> 0.905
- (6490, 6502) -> 0.8241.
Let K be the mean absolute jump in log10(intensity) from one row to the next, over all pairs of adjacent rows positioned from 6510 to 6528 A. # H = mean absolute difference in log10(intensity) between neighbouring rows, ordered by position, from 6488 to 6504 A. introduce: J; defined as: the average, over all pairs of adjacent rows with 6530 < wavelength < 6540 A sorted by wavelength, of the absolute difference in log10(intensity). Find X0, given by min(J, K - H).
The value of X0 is 0.023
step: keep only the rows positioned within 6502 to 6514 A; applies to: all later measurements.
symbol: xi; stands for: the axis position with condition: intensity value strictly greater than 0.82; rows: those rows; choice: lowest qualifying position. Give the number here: 6507.0 A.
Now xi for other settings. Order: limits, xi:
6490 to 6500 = 6491.0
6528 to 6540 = 6529.0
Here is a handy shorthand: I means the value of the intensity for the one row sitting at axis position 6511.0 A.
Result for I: 0.9356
